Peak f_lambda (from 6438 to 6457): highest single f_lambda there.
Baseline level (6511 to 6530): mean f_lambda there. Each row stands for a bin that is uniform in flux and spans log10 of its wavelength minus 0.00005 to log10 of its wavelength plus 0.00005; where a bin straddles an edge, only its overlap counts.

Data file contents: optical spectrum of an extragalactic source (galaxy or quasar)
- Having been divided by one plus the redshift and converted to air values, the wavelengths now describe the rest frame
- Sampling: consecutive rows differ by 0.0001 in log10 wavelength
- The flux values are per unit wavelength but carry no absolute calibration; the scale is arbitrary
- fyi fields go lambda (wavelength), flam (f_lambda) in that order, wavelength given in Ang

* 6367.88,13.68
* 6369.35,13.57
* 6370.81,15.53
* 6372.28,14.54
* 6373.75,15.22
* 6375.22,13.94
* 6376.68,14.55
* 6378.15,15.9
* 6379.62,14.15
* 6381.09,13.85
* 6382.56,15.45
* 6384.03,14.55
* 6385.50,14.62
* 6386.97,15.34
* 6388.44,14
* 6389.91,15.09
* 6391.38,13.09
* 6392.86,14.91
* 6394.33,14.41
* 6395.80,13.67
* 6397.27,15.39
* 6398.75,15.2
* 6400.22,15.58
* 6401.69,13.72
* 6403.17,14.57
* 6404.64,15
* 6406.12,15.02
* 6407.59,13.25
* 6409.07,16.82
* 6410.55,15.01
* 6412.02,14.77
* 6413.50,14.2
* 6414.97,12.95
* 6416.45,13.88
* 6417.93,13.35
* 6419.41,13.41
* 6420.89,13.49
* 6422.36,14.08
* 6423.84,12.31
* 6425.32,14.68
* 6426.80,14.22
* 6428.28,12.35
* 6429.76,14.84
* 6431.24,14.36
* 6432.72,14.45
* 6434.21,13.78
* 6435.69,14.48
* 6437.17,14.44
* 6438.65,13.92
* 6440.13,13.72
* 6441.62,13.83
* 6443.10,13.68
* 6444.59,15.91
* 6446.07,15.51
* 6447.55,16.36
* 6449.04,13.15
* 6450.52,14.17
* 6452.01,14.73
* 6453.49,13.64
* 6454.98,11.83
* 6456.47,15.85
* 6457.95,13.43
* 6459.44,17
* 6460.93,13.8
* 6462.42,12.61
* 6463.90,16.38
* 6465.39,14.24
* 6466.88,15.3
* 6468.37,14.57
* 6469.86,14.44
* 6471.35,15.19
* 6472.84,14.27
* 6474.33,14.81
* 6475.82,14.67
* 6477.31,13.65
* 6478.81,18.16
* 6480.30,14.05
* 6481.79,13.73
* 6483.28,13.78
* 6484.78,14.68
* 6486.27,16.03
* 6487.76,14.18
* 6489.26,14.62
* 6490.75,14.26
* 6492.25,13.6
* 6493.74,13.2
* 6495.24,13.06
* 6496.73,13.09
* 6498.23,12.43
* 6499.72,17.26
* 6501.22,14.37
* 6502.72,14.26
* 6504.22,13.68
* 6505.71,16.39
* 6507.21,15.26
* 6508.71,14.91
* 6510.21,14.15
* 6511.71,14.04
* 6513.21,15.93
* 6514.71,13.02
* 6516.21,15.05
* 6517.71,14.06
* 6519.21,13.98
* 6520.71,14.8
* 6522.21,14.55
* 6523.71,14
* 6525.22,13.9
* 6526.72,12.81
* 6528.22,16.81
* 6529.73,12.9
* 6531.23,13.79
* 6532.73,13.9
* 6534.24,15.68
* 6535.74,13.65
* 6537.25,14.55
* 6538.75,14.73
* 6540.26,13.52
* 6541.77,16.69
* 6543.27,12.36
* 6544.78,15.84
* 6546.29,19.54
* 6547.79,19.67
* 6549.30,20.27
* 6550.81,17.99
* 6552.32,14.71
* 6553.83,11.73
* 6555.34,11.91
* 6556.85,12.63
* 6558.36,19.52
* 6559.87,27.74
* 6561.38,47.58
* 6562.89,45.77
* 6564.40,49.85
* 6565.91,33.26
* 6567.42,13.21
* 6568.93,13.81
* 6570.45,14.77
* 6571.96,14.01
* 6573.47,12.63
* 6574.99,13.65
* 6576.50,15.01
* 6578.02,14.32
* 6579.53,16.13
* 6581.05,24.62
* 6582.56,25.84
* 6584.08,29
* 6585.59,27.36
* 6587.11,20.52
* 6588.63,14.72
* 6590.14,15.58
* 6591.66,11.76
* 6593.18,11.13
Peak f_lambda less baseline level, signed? 2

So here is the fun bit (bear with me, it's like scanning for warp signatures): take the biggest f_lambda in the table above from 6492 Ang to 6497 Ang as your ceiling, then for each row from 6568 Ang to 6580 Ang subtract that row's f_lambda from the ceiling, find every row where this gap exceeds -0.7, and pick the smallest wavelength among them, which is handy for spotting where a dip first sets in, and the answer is 6568.93 Ang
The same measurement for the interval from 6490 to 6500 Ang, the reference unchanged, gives 6490.75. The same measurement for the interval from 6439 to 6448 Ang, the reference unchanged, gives 6440.13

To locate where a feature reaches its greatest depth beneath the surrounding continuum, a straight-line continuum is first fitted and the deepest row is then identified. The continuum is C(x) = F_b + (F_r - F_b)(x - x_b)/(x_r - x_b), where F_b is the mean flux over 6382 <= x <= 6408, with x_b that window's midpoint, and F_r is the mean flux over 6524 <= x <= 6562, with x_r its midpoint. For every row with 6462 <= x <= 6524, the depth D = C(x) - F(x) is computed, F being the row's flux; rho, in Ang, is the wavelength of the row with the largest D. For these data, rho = 6498.23 Ang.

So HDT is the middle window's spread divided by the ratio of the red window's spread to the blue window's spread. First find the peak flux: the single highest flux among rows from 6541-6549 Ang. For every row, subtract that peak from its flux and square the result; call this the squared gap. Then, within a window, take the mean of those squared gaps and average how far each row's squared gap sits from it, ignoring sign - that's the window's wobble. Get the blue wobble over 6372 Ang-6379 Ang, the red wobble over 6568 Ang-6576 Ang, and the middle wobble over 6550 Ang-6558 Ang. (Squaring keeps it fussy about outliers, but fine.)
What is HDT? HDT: 19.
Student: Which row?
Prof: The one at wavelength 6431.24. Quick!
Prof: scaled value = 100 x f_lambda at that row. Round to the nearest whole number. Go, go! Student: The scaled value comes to 1436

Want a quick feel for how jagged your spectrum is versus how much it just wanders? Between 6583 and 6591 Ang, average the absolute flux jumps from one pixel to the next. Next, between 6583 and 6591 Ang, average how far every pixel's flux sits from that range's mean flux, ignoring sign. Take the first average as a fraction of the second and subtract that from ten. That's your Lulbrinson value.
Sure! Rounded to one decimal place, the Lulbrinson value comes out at 9.3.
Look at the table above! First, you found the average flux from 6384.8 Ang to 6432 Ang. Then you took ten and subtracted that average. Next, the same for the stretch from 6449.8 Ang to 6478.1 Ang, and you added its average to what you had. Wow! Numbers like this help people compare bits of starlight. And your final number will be 10.2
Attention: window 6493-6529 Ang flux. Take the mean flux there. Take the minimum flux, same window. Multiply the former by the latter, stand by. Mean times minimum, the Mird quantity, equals 179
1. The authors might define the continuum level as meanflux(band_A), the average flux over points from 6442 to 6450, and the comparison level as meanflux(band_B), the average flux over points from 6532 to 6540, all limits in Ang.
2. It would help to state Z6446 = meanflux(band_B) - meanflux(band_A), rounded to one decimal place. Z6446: -0.4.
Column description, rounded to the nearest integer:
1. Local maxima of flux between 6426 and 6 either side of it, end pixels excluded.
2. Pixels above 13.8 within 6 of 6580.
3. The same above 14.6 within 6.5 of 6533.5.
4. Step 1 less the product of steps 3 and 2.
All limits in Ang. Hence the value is -18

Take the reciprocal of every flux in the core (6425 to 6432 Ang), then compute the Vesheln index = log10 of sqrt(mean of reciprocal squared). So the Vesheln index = -1.15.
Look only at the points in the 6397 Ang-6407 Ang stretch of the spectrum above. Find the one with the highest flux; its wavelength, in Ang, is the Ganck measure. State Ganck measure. 6400.22 Ang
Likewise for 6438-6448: 6447.55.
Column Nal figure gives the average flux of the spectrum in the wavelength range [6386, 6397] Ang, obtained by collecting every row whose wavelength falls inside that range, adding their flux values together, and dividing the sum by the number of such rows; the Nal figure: 14.4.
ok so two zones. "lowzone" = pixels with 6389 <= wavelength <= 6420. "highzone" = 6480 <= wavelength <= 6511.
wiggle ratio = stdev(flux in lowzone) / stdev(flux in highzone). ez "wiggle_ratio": 0.8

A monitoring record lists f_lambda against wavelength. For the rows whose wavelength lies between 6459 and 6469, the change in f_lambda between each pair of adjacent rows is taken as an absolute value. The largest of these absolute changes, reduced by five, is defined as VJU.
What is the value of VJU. -1.2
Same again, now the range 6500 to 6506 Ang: -2.3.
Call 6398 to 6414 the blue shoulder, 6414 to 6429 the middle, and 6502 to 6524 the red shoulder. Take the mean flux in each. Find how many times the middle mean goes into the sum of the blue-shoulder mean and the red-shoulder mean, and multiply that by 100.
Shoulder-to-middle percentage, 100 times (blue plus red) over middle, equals 218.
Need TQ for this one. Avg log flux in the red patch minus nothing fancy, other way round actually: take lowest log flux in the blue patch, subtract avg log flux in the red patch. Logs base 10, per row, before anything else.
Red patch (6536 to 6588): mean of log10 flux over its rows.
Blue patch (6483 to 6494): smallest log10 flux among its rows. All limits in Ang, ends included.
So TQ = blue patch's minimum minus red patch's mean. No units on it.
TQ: -0.15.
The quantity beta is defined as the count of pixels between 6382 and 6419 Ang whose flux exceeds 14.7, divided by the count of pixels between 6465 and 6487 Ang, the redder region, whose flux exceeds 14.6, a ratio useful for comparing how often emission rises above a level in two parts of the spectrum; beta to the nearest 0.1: 1.7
